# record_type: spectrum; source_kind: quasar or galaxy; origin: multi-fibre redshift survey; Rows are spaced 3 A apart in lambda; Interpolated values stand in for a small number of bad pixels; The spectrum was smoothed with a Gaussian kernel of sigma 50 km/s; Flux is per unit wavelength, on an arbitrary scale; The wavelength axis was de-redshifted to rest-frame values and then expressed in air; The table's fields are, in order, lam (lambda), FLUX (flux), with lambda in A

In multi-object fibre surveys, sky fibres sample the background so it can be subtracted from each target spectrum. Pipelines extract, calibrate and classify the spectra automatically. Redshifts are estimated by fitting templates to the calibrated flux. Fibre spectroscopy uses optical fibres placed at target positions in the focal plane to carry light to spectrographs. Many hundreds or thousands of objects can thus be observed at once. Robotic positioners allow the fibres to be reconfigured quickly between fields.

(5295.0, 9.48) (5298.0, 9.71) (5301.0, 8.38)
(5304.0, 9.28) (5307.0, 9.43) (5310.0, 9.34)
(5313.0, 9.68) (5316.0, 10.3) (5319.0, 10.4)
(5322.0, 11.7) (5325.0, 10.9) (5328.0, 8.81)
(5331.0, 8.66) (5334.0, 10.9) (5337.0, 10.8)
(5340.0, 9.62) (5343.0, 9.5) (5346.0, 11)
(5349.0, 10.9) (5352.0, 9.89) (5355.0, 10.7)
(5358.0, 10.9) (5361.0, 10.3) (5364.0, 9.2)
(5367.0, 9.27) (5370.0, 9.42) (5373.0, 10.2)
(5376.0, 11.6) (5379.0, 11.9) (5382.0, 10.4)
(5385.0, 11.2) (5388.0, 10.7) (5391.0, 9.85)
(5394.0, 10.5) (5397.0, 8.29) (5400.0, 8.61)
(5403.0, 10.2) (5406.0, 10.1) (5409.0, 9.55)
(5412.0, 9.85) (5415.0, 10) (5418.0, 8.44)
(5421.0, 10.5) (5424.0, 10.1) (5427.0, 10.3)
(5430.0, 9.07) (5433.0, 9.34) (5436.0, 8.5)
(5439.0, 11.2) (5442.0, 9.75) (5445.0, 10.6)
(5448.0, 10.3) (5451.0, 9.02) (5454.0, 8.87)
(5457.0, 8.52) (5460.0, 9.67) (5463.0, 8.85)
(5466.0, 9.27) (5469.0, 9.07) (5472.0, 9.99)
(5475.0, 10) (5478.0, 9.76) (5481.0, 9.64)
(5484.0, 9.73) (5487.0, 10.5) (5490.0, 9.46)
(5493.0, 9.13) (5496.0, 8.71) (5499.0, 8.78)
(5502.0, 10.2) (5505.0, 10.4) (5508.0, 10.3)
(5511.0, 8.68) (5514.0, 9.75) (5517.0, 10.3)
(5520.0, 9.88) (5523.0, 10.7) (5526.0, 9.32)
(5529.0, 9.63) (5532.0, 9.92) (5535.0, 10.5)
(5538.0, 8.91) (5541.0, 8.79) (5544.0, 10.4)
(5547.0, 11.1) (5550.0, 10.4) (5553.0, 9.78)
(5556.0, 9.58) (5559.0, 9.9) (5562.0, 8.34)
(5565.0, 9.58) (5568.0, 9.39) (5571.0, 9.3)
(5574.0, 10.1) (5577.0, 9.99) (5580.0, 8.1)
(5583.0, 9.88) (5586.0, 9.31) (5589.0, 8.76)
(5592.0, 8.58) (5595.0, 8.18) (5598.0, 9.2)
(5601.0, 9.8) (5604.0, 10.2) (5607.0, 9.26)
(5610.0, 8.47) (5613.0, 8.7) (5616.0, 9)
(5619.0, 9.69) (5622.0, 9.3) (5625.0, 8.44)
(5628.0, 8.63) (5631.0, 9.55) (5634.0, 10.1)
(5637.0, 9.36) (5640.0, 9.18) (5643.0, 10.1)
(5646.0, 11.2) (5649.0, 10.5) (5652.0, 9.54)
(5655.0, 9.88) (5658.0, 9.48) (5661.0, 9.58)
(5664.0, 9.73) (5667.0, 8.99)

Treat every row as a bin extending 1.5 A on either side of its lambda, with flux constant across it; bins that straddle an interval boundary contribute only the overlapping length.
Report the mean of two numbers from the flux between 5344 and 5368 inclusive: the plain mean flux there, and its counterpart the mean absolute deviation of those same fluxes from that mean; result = 5.4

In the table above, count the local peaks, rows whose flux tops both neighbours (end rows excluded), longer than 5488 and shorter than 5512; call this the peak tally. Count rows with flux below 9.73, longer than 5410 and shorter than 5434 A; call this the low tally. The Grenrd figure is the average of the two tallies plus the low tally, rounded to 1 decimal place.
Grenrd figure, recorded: 5.0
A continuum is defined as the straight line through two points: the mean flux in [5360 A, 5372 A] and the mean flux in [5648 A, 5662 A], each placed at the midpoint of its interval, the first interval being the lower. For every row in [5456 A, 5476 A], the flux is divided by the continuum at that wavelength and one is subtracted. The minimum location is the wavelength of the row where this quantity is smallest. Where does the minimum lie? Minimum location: 5457.0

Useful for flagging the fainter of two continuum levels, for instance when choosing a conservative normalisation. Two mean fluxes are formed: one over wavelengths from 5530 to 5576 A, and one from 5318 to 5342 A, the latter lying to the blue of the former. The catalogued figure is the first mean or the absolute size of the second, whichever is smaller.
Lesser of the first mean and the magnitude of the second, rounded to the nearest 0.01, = 9.73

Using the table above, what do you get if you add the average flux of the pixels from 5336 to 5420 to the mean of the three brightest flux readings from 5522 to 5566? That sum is 20.9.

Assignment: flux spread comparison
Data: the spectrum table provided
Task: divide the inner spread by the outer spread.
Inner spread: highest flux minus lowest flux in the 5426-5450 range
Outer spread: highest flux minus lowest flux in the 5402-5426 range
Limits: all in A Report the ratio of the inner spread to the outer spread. 1.3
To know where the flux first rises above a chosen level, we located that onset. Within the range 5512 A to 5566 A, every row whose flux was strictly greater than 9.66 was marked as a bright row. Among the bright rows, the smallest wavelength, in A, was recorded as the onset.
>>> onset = 5514.0 A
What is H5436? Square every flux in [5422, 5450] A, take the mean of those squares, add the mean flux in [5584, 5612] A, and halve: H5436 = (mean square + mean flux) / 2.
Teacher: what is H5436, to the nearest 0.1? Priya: 53.9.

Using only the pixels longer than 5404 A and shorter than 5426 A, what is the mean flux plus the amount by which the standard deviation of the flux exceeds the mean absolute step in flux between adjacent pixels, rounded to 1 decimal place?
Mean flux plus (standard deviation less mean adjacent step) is 9.6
